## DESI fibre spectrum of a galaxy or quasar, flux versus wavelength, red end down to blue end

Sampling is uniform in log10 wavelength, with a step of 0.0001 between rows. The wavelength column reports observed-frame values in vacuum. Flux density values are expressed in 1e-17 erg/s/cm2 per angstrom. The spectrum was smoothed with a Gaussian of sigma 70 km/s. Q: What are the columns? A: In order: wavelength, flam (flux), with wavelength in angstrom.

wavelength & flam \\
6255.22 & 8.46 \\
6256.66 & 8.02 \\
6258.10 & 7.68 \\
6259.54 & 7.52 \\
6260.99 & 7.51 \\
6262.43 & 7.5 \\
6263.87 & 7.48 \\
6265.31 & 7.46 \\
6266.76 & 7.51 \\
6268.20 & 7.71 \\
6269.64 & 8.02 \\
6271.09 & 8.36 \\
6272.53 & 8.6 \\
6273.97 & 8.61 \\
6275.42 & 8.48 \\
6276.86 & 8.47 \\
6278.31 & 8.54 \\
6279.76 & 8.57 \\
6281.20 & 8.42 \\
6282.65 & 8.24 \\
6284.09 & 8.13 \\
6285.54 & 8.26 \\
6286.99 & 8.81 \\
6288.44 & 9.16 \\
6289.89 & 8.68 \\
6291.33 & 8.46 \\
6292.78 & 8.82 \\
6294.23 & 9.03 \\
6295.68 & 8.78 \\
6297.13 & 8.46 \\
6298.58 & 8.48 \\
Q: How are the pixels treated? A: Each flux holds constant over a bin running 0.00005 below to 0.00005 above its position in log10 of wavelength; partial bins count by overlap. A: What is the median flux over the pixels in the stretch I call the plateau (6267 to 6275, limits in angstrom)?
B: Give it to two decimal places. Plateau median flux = 8.36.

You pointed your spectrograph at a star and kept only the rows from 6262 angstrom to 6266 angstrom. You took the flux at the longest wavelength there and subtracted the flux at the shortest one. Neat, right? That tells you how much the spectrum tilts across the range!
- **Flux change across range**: -0.04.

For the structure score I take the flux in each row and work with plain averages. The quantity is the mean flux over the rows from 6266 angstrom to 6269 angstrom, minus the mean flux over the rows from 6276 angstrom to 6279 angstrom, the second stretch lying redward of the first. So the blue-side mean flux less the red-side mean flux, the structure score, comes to -0.89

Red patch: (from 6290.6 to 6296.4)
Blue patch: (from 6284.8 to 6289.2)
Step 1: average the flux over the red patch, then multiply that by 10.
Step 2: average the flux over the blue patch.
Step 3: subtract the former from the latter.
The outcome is -79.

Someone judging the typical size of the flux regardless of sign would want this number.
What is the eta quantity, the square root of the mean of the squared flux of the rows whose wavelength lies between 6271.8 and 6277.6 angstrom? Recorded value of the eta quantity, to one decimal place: 8.5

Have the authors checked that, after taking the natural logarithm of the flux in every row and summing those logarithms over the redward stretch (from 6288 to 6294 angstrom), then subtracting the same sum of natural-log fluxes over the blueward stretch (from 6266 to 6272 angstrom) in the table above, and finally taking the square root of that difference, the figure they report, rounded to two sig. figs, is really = 0.65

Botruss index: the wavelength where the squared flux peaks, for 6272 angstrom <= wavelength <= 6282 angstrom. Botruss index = 6273.97 angstrom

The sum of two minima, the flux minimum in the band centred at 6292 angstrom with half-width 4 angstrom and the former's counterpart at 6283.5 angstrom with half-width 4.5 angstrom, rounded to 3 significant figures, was 16.6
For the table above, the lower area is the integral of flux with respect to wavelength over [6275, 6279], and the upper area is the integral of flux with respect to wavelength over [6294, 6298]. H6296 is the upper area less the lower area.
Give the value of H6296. 1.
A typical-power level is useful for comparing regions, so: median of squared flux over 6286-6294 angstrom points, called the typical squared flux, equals 77.6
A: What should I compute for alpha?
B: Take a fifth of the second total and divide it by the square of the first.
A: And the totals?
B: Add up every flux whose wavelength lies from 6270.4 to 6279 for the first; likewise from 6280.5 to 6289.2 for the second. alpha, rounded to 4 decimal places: 0.0039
